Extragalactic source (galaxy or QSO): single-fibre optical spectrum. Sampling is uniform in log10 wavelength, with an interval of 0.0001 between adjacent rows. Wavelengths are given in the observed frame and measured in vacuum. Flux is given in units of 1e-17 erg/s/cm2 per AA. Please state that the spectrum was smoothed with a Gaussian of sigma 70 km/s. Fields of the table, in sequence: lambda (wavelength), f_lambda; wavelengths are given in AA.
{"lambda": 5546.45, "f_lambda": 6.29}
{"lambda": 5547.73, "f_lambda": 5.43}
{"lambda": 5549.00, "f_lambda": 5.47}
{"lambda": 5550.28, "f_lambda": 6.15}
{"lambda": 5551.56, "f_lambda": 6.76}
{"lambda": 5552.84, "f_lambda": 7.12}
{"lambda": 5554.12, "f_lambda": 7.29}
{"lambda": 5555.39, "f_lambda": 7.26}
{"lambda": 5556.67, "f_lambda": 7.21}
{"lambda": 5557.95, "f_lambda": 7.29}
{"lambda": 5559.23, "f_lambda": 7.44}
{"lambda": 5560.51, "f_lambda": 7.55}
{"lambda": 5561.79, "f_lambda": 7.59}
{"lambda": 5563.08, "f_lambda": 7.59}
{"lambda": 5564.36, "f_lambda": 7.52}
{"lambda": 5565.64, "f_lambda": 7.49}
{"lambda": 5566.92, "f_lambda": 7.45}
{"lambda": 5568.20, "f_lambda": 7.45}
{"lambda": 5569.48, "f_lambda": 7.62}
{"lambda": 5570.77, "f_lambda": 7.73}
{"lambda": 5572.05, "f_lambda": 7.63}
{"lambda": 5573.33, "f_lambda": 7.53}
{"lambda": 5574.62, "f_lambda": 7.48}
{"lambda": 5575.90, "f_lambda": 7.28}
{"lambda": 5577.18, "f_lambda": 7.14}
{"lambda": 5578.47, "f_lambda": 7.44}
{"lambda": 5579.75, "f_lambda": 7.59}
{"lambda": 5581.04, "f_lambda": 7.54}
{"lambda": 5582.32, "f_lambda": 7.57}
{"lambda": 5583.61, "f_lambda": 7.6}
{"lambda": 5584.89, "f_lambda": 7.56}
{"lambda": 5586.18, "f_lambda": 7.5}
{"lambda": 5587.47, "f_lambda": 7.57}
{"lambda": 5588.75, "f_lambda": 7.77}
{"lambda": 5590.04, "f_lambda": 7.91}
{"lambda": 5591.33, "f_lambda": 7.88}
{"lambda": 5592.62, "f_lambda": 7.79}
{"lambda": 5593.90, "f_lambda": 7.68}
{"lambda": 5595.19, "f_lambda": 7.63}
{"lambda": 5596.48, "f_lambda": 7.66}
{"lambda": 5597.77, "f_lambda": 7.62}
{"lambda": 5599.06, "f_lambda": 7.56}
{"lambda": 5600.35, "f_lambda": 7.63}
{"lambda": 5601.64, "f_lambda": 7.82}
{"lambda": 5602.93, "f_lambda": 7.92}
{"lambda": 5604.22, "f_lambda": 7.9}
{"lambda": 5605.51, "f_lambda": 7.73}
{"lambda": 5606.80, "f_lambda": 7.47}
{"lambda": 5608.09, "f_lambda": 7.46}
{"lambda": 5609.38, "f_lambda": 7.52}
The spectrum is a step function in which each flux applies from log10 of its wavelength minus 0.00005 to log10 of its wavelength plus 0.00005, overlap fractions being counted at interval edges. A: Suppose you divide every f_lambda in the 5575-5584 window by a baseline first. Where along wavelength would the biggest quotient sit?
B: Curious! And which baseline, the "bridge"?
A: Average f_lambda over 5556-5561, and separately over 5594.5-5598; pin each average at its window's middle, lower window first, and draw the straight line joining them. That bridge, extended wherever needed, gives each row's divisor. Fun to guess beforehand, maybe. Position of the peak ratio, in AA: 5579.75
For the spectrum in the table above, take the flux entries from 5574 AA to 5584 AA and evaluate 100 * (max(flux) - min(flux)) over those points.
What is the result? 46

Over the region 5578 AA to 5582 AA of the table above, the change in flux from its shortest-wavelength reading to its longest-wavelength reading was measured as 0.10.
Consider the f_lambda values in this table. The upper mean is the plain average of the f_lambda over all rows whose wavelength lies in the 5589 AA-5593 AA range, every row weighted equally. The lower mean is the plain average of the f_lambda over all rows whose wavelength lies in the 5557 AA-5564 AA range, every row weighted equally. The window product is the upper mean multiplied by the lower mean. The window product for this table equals 59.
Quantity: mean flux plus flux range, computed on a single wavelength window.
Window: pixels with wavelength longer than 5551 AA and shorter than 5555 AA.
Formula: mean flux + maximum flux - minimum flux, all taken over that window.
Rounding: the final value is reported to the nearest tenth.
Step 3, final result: 7.6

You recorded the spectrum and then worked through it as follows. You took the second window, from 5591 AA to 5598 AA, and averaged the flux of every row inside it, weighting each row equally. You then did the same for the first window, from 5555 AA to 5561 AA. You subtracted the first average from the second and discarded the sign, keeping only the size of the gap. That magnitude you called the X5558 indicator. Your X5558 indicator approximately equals 0.36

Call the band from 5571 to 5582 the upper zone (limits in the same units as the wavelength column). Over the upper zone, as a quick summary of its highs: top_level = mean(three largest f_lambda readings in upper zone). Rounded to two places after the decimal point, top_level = 7.59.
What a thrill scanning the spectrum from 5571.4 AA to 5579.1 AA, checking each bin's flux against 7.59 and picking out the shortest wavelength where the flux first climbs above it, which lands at 5572.05 AA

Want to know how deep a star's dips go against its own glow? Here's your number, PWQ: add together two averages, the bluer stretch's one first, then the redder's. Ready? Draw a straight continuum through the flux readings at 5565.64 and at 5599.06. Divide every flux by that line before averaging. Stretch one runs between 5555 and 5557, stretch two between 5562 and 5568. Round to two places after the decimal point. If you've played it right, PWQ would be 1.97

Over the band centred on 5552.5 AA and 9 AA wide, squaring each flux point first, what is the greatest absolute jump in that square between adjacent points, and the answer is 7.9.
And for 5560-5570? 2.6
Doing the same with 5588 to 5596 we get 2.2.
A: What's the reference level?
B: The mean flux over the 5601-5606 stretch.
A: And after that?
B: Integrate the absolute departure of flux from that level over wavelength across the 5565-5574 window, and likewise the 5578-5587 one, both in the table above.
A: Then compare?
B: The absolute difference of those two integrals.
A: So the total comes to 0.1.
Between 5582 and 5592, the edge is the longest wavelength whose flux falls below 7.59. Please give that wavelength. 5587.47 AA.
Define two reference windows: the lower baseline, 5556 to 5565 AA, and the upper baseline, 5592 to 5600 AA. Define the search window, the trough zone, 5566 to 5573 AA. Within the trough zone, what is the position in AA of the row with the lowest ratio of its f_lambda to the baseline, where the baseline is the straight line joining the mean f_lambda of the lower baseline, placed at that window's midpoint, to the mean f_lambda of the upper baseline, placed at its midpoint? 5568.20 AA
